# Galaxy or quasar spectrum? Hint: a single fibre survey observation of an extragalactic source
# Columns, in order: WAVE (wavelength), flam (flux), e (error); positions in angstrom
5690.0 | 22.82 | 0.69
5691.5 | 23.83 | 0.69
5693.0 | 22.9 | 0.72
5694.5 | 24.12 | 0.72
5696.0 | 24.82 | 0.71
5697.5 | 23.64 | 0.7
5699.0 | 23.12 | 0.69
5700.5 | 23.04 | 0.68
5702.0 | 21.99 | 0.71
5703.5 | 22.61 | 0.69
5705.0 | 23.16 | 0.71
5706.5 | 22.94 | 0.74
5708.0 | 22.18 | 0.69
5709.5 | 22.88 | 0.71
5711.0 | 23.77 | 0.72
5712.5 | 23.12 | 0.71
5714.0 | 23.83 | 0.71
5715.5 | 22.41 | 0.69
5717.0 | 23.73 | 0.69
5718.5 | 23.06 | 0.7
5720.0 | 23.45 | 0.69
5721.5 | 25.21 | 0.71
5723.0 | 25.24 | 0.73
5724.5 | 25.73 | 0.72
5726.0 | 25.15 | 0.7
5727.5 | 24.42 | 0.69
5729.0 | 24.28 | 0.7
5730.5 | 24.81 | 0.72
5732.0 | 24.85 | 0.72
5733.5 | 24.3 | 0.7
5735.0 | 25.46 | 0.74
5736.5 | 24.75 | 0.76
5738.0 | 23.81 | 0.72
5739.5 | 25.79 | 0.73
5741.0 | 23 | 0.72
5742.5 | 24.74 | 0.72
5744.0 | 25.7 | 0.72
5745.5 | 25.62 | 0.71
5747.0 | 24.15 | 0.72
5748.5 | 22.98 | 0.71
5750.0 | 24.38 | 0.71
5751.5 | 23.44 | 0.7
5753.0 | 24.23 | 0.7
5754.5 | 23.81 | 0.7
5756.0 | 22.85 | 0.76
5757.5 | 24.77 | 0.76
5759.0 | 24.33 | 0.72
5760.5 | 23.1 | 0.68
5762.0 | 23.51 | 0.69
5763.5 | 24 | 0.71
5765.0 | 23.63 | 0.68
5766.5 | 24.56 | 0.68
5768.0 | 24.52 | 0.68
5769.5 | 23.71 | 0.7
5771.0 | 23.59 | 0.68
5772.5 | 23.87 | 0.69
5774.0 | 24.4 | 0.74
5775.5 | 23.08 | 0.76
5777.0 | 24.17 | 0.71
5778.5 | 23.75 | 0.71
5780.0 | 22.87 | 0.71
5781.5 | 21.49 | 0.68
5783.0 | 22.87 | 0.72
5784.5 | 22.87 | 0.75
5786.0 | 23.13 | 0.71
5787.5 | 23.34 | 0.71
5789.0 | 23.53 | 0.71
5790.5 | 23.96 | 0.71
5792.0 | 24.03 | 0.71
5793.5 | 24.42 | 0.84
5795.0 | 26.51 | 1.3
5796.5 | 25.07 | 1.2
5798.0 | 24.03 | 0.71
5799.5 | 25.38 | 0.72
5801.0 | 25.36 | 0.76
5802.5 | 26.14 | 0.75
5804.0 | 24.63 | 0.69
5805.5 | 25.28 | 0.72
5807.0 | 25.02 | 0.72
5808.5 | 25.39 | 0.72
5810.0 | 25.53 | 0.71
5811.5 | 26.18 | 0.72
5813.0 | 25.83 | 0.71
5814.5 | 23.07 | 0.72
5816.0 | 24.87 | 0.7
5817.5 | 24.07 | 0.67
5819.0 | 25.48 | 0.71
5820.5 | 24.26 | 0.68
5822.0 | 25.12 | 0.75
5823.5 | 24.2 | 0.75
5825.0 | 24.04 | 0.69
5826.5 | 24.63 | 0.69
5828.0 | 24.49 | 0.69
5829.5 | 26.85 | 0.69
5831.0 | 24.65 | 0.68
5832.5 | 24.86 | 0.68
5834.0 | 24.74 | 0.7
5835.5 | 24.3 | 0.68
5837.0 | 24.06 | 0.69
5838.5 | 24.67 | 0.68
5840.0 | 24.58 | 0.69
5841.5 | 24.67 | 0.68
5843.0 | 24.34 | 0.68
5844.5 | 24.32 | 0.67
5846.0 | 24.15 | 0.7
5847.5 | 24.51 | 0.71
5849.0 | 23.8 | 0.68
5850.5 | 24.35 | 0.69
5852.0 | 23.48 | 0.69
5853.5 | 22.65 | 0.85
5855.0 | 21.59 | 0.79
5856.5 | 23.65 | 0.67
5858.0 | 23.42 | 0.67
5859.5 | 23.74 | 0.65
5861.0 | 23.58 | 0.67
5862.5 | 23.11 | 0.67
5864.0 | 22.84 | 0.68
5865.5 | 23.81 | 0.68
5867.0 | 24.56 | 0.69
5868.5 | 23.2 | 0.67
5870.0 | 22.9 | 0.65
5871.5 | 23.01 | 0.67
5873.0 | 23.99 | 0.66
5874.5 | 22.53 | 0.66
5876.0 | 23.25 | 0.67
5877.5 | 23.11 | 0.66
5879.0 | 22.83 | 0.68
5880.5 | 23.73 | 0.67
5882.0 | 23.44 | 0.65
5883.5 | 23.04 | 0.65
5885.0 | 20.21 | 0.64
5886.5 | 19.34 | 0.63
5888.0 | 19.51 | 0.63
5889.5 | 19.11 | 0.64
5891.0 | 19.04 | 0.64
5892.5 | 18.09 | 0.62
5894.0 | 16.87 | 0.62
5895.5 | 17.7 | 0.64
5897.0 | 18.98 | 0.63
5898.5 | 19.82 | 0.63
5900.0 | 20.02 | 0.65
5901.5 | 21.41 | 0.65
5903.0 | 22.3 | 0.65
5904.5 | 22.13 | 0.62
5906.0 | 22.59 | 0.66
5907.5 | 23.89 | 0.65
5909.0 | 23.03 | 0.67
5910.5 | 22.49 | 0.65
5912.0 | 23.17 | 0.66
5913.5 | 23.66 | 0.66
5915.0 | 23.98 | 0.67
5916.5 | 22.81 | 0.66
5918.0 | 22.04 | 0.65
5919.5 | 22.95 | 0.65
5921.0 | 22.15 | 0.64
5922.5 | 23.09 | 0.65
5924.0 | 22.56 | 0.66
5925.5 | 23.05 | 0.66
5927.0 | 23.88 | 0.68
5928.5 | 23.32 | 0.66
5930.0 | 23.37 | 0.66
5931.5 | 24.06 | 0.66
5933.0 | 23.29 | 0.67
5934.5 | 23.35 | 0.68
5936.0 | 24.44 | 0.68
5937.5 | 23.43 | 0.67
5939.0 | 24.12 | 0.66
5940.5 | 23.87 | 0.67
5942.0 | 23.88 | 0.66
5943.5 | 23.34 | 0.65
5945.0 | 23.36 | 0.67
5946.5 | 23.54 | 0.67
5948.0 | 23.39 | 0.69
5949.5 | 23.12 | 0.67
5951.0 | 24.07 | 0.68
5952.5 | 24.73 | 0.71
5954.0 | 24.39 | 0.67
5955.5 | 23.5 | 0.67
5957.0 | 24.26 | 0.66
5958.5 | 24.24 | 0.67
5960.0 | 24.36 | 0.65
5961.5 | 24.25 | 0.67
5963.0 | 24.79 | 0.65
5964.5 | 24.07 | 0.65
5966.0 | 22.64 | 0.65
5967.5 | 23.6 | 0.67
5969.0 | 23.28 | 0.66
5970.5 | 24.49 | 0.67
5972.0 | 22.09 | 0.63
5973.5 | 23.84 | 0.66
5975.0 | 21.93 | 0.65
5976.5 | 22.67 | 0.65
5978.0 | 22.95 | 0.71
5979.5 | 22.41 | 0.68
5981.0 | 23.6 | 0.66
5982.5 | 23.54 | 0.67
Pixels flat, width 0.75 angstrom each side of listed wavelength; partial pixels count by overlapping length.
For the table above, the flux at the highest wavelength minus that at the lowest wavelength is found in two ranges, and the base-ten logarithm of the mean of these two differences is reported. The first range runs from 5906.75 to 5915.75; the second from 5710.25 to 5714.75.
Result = -1.1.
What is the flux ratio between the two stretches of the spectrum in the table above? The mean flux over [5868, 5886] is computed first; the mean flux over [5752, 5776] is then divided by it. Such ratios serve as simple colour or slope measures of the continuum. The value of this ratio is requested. 1.04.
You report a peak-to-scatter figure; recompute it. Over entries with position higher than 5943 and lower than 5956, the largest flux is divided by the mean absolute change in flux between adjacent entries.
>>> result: 57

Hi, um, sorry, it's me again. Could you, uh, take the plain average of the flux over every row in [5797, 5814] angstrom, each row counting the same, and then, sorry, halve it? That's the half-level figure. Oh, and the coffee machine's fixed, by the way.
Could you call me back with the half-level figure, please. 12.7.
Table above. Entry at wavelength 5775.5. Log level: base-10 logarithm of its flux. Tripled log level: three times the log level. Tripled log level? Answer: 4.090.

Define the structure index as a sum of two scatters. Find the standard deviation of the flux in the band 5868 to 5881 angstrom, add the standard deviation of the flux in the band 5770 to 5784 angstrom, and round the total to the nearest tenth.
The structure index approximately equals 1.3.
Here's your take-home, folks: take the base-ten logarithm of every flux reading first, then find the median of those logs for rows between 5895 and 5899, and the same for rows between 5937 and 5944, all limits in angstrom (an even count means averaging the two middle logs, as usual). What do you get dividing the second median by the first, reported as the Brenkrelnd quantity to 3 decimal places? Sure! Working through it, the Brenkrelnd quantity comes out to 1.078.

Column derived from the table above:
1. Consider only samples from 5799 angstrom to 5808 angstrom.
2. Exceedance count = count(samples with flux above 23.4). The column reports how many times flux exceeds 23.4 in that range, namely 6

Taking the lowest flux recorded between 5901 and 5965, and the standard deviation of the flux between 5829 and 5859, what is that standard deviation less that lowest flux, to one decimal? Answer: -20.4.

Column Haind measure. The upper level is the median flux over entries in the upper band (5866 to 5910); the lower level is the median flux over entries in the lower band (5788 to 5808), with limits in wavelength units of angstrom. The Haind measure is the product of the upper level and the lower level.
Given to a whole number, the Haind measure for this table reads 564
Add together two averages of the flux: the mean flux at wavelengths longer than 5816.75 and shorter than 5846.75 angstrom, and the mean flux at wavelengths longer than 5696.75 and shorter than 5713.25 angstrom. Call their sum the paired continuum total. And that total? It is 47.6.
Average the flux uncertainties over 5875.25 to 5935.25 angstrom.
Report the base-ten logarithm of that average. -0.186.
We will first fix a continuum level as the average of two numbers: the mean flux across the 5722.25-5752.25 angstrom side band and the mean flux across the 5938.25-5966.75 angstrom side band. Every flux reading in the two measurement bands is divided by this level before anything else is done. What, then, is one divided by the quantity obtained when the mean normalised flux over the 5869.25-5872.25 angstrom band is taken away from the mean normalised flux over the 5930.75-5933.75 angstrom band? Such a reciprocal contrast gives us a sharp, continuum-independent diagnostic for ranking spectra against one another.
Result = 34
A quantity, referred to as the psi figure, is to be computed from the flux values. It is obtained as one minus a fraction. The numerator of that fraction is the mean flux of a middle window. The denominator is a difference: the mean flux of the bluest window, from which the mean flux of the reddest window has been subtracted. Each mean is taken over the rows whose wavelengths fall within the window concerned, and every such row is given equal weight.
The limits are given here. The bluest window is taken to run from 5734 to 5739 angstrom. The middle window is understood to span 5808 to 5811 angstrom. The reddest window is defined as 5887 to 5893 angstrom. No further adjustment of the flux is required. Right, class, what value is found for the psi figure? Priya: -3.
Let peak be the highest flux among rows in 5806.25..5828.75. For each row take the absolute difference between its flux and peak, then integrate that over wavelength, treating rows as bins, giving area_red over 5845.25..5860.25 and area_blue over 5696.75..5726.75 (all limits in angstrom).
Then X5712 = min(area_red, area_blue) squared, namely 1575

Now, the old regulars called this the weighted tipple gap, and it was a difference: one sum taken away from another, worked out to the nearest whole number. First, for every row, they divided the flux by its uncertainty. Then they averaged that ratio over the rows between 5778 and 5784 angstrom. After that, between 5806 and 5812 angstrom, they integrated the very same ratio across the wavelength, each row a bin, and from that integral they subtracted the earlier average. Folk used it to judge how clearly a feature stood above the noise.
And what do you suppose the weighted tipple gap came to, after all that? 181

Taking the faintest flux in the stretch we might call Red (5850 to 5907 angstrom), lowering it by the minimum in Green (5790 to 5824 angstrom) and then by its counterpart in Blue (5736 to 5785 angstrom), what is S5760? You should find -27.7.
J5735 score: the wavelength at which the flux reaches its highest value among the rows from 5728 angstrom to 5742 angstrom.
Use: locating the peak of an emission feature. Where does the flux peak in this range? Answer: 5739.5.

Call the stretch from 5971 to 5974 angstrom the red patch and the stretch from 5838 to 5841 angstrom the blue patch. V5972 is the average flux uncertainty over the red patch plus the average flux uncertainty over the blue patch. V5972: 1.33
